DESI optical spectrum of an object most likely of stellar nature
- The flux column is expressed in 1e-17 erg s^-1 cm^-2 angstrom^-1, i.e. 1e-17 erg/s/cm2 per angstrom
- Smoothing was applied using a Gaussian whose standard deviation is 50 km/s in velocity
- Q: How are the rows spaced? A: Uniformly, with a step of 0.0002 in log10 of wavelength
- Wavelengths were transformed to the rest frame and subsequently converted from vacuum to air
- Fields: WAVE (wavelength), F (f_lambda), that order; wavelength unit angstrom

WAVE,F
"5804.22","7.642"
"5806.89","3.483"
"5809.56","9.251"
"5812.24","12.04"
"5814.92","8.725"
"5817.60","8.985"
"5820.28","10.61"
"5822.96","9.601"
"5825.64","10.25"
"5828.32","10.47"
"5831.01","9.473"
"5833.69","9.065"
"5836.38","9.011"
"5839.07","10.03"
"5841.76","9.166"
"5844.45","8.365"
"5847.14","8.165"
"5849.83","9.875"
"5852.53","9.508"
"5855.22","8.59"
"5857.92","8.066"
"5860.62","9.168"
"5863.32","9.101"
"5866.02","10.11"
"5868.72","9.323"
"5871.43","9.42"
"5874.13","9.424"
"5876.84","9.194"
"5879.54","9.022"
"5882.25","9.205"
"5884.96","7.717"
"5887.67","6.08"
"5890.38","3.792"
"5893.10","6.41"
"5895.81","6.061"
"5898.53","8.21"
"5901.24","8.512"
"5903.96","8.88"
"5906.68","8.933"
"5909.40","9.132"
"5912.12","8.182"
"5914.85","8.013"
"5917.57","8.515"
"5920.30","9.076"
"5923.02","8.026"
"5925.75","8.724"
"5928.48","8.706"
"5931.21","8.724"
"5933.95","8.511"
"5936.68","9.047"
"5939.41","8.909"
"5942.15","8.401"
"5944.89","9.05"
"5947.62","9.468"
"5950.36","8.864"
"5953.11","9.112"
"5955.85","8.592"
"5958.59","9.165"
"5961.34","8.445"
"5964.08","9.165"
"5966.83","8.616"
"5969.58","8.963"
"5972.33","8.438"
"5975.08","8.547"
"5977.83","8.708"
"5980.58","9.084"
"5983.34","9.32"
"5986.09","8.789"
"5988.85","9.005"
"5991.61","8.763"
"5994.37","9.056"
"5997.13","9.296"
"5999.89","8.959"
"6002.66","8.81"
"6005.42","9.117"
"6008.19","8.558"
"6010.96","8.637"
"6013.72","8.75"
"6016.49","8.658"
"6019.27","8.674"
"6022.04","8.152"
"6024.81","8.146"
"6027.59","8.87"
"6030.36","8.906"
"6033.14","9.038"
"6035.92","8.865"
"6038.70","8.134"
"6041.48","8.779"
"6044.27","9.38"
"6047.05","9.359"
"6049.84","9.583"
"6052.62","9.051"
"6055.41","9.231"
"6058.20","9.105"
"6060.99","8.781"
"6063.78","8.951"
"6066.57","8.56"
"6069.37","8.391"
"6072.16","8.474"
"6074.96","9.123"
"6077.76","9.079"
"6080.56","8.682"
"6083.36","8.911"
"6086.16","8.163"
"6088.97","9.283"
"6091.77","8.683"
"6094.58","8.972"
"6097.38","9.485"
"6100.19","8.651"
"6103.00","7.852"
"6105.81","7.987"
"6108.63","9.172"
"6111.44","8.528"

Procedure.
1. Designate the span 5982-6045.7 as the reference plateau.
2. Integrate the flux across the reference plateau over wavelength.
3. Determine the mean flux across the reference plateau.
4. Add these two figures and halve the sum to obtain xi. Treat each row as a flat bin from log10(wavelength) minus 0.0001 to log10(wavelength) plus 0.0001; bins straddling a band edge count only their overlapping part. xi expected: 285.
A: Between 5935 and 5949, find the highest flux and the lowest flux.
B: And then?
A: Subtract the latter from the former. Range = 1.1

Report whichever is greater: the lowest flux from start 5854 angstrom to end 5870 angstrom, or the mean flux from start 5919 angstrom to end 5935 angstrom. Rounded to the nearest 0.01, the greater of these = 8.63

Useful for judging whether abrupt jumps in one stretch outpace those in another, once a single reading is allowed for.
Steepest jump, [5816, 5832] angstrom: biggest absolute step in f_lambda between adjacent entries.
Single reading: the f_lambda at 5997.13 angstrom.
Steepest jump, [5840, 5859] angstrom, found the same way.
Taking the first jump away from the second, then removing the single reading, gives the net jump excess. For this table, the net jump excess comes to -9.2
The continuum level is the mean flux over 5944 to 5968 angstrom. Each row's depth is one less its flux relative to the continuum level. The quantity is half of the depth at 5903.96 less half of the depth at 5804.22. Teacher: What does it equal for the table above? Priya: -0.07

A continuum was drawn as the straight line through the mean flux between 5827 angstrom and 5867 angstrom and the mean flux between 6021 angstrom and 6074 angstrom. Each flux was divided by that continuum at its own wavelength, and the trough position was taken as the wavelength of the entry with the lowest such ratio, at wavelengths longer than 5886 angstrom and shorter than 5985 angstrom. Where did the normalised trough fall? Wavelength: 5890.38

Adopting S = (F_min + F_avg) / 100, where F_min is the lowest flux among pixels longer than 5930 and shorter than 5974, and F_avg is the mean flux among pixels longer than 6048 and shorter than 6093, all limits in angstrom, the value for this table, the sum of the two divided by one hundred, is 0.173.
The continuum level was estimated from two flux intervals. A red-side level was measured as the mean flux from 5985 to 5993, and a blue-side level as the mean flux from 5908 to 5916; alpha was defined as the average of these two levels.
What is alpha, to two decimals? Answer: 8.65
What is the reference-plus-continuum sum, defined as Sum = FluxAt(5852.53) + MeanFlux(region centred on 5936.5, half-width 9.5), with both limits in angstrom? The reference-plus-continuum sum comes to 18.3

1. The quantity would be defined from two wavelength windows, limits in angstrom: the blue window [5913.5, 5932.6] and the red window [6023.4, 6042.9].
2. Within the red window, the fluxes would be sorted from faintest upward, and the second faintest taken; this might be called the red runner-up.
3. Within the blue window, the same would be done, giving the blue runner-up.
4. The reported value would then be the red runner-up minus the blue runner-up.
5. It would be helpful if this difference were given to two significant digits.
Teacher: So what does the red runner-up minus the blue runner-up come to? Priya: 0.12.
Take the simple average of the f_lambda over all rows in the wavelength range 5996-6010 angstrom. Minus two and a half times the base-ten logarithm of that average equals -2.38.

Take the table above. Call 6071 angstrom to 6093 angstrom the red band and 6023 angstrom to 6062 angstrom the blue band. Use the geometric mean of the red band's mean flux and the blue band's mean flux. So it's 8.9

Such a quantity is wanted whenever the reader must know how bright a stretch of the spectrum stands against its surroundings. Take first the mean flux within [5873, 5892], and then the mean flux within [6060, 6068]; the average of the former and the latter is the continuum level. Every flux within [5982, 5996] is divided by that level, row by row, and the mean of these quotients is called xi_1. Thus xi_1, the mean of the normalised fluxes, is 1.09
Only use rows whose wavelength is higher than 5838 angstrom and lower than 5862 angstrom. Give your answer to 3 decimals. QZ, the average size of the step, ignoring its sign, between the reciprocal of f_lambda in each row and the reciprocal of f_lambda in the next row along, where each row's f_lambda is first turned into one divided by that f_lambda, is 0.010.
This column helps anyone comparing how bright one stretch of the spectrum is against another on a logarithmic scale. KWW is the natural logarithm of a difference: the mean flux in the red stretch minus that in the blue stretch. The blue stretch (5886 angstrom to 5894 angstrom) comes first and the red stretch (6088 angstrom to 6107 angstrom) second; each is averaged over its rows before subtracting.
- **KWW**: 1.2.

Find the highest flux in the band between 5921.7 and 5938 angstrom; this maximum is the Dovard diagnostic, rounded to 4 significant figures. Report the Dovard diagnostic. 9.047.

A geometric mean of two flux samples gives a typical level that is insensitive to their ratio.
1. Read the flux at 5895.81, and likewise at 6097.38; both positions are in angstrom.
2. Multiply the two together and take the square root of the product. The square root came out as 7.6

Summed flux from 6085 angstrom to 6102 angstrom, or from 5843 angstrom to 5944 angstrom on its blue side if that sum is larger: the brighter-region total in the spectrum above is 313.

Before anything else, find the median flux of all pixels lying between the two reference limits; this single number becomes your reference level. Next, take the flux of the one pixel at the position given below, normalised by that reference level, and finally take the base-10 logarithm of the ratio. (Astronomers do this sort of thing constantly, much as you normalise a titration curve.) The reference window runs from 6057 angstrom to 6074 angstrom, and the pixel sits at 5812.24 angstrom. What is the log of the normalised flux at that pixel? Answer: 0.14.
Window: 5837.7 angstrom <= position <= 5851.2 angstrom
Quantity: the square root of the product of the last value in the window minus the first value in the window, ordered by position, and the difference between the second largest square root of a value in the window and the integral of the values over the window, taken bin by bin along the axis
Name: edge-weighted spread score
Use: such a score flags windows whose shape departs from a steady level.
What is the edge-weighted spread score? 4.3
